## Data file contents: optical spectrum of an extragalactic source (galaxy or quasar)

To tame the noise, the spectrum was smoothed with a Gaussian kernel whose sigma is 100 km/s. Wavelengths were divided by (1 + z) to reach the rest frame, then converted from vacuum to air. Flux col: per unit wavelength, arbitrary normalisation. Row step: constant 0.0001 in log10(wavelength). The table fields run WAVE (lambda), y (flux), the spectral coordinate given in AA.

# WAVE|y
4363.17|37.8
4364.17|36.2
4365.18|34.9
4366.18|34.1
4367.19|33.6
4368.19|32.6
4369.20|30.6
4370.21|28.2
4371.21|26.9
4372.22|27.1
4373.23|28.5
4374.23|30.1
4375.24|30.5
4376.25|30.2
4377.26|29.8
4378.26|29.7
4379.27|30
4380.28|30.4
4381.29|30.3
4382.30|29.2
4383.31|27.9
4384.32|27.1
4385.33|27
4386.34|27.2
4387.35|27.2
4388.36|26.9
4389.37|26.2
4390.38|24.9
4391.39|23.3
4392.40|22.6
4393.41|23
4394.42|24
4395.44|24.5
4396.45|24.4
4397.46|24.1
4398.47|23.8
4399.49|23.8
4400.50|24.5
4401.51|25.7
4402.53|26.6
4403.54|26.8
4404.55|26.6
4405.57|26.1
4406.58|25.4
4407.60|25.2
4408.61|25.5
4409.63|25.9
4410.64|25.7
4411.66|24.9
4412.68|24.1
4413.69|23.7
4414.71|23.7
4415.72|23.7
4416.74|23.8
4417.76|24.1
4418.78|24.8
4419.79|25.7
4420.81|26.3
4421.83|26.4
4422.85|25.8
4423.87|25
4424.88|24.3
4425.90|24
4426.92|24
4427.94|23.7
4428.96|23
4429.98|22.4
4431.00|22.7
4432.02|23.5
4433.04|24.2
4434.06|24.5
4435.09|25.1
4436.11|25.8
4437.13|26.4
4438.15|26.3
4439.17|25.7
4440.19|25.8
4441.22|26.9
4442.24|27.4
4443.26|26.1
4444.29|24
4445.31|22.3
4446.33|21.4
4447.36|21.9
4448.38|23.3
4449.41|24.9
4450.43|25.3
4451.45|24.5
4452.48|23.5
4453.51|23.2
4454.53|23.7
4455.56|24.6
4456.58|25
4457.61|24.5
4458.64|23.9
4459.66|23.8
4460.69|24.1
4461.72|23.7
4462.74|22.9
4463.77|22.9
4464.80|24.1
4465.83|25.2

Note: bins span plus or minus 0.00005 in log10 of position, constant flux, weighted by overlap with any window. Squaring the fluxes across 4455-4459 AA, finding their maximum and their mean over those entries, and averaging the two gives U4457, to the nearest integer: 613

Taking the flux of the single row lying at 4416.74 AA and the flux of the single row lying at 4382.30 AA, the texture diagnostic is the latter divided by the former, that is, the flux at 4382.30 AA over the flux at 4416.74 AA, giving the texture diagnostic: 1.23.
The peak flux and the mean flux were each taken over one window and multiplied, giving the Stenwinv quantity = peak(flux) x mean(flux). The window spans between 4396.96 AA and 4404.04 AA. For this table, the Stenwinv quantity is 671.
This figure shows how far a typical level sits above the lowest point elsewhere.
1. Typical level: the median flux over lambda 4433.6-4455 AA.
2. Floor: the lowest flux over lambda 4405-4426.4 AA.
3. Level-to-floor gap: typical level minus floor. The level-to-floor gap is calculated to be 1.2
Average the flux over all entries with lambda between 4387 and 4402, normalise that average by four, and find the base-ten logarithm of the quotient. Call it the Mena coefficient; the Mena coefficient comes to 0.79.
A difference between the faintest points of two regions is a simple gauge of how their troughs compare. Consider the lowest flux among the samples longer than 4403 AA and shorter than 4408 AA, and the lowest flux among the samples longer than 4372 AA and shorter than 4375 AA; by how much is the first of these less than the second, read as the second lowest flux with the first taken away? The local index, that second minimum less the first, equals 1.9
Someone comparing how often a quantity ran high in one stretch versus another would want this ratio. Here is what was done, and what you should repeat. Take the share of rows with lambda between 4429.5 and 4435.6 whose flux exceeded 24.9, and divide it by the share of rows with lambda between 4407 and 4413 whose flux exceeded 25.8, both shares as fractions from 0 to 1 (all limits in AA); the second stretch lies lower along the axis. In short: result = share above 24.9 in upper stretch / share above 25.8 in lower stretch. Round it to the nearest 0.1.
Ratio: 1.0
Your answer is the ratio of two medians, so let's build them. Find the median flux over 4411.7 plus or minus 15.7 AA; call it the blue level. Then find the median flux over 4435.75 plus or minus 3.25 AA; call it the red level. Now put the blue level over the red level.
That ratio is 0.98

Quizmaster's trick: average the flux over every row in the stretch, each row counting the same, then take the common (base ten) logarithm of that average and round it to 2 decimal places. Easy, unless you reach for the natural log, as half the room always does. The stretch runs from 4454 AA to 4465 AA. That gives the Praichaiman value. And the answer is 1.38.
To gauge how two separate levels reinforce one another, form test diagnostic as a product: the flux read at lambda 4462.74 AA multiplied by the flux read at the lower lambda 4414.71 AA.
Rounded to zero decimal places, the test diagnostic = 543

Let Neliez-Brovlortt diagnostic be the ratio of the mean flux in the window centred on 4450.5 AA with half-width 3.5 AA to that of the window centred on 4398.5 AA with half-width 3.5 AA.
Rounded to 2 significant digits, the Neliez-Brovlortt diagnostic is 0.98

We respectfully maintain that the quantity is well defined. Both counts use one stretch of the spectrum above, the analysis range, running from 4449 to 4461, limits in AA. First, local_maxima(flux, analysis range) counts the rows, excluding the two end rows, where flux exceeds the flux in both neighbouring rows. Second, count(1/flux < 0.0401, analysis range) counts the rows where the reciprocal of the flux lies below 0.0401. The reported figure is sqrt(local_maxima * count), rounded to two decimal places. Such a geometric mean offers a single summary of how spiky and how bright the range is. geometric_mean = 2.00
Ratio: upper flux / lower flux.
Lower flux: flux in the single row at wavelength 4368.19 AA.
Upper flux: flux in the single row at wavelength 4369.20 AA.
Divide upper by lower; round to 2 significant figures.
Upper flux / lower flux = 0.94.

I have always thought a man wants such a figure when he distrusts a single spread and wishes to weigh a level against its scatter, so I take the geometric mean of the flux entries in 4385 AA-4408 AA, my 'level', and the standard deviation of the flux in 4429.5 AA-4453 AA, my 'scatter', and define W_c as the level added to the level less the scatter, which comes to 49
